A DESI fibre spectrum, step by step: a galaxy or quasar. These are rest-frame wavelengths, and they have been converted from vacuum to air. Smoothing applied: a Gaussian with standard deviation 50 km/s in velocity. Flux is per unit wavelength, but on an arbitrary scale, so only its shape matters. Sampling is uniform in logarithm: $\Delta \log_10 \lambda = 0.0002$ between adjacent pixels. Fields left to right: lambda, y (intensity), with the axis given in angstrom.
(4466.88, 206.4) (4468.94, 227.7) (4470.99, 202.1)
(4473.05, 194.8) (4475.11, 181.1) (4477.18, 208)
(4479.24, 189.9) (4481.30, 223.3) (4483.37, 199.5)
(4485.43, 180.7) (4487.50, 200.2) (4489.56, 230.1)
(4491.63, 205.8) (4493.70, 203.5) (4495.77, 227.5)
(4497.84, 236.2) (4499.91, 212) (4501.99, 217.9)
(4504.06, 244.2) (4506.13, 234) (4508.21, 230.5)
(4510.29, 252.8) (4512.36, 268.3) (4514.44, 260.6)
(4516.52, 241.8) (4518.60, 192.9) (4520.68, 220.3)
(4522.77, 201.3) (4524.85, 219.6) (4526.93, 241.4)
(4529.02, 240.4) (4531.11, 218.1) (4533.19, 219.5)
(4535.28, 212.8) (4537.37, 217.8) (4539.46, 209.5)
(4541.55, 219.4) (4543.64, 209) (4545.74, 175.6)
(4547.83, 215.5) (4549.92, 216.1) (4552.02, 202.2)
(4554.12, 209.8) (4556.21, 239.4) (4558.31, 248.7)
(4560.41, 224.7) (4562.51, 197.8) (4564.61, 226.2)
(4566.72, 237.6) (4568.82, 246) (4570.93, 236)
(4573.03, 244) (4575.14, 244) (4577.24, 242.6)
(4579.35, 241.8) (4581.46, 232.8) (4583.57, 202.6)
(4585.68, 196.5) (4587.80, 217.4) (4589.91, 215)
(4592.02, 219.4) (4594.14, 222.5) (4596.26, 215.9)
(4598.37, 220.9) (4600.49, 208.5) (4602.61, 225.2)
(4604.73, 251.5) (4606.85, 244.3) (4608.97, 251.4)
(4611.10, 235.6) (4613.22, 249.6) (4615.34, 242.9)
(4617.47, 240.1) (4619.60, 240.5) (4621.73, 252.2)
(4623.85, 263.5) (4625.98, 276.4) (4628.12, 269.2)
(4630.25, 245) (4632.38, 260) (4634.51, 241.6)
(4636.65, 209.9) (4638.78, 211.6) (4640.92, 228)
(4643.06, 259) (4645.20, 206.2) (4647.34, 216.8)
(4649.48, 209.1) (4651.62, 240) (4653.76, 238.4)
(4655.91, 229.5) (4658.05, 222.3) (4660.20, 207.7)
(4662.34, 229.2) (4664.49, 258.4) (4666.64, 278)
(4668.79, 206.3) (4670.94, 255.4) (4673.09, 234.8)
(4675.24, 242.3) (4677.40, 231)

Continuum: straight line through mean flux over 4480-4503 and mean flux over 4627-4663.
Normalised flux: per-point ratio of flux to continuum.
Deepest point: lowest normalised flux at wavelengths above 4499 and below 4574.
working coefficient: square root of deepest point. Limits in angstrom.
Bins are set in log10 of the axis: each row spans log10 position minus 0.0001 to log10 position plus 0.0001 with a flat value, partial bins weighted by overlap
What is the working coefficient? 0.896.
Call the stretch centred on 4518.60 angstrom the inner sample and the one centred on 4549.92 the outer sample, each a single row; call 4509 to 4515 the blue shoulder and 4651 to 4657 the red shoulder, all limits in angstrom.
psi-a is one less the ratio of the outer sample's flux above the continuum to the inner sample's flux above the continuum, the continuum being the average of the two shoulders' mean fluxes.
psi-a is 0.4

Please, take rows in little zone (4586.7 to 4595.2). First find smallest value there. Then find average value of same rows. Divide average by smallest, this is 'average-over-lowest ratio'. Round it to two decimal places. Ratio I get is 1.02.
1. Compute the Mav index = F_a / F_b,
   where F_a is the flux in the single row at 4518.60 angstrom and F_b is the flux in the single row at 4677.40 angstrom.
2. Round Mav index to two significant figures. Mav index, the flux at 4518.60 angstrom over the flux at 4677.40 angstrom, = 0.84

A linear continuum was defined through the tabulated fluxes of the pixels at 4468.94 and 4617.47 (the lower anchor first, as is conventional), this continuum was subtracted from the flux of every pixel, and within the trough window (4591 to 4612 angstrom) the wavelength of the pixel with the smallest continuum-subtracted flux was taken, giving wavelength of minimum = 4600.49 angstrom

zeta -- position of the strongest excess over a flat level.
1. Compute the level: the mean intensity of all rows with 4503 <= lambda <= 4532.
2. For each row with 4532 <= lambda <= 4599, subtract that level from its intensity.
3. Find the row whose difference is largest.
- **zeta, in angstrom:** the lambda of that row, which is 4558.31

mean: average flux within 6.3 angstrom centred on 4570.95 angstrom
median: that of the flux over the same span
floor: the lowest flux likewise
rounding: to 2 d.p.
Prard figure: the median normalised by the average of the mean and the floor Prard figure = 1.02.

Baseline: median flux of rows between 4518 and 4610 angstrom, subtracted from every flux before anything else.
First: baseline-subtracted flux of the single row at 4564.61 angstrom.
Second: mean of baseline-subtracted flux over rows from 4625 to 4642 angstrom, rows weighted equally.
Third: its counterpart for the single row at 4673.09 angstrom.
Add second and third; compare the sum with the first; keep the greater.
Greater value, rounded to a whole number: 38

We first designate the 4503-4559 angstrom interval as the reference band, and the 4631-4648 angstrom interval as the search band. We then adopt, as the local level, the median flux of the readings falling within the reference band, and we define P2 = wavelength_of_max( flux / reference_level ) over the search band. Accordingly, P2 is 4632.38 angstrom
